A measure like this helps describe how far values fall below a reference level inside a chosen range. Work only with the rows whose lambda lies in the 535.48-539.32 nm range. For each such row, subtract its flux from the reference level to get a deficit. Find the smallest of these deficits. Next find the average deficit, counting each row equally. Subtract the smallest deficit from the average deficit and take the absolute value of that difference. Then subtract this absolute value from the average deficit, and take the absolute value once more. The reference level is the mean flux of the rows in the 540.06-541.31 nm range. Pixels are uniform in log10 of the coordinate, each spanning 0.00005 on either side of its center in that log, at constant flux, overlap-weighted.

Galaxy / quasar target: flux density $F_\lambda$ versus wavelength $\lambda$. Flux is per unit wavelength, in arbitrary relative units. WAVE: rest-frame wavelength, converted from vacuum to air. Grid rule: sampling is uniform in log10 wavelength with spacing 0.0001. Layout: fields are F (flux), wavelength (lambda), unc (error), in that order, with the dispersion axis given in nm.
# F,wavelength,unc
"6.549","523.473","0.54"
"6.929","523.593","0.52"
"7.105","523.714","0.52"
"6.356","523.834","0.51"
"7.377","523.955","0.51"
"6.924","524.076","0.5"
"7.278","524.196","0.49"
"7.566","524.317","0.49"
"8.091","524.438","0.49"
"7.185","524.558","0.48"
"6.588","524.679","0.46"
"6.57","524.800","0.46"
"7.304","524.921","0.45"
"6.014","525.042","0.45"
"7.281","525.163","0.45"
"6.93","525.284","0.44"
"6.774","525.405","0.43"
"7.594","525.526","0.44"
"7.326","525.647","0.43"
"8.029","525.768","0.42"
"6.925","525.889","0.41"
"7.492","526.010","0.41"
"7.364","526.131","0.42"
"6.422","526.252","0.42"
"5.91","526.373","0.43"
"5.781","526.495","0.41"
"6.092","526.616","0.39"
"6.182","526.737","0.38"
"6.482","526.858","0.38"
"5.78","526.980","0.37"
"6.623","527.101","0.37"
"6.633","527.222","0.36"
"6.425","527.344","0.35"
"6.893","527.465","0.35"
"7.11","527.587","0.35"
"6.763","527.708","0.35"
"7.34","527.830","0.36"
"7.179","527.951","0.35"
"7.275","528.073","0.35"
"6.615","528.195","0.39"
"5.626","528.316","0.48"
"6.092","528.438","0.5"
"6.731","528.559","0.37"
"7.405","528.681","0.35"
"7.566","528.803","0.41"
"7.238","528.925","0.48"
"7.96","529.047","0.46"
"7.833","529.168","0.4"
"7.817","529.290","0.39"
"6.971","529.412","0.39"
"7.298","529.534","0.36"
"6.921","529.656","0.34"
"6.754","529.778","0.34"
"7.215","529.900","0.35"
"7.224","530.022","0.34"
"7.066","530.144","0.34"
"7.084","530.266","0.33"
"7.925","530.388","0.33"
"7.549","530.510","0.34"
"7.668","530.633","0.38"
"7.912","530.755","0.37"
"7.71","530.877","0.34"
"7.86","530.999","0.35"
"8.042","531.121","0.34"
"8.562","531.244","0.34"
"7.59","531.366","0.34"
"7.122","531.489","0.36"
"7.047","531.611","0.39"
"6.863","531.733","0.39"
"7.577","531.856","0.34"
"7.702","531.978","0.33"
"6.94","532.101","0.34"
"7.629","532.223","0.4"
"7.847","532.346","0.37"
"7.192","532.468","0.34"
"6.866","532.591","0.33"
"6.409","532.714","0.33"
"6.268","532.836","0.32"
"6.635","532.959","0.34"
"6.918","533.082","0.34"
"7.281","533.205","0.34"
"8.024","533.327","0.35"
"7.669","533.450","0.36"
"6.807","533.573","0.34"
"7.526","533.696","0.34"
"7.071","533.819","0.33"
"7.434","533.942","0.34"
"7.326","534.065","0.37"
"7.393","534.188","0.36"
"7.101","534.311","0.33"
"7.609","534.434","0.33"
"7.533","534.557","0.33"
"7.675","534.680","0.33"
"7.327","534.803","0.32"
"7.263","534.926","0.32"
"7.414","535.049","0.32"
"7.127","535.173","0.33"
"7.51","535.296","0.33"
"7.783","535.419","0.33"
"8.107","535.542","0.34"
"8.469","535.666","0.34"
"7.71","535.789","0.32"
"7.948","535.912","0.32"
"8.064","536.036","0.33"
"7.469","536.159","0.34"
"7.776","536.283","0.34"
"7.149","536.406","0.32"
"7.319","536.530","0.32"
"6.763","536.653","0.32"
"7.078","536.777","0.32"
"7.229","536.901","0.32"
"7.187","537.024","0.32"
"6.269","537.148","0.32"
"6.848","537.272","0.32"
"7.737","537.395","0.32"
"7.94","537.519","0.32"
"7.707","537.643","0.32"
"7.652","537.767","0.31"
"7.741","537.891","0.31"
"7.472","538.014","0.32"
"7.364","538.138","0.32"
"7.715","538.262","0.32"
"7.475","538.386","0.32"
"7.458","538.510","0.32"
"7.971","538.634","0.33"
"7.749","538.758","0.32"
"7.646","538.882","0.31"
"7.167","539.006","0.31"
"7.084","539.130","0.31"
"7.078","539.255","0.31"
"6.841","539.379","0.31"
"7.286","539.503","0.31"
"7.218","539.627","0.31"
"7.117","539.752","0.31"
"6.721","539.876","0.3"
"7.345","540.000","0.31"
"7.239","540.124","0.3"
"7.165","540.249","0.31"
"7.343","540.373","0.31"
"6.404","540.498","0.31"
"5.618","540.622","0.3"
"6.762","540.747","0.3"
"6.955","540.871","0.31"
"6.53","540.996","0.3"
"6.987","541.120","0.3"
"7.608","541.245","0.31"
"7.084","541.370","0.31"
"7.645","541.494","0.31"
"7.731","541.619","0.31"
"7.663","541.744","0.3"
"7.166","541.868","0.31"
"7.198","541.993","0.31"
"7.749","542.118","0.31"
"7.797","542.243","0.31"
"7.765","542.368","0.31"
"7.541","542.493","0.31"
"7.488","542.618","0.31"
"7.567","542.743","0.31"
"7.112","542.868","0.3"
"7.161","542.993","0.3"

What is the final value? 1.6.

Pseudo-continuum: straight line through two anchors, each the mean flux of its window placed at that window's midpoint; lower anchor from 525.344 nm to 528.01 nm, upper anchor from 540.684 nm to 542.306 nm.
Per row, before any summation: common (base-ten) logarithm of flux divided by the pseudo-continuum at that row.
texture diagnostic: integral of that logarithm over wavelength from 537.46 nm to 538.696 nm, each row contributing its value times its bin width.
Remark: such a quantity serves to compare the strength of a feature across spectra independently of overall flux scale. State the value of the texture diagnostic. 0.034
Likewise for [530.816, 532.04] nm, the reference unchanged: 0.047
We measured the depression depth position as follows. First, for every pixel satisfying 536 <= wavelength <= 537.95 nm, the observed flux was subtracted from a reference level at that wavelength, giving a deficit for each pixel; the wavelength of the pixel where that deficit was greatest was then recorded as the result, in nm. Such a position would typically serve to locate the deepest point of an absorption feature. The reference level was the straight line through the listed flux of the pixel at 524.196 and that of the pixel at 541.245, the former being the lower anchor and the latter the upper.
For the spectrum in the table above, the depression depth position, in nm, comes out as 537.148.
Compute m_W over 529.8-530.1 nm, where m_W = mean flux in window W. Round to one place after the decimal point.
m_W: 7.2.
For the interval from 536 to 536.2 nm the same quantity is 7.8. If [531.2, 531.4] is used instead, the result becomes 8.1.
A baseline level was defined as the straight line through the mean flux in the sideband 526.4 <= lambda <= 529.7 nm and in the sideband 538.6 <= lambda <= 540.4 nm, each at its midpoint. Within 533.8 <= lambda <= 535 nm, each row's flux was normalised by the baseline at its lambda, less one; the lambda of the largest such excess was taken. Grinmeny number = 534.680 nm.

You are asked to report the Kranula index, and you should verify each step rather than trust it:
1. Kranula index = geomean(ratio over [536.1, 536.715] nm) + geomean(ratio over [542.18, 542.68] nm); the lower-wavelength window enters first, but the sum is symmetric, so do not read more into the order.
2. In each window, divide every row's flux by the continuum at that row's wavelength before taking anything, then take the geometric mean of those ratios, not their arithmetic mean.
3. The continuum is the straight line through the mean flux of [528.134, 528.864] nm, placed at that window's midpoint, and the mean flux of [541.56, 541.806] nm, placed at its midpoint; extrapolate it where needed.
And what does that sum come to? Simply 1.99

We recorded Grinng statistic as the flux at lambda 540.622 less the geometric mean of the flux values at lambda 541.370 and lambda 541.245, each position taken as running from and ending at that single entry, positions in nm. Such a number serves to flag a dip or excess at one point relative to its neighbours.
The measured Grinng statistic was -1.7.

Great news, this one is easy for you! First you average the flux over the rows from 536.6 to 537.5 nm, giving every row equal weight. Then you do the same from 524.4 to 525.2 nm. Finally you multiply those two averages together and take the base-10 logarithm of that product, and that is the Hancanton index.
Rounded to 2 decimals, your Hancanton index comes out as 1.69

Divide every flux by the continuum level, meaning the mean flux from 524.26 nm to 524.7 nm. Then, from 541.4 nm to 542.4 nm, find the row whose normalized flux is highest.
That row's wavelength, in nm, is 542.243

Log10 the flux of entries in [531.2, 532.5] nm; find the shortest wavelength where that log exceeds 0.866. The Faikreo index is 531.244 nm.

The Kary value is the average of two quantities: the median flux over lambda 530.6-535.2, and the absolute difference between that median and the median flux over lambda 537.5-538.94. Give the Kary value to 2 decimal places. 3.84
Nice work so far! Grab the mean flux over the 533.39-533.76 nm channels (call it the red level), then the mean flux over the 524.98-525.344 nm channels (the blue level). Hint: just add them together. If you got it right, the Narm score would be 14.1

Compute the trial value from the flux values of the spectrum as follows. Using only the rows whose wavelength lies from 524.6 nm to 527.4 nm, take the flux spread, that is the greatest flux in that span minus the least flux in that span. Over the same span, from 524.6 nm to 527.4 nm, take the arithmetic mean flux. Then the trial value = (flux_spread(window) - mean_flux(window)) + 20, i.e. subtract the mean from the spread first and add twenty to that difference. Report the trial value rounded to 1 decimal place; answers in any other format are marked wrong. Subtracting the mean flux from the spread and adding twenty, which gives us 15.5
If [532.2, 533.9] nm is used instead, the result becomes 14.6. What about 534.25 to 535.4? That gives 13.2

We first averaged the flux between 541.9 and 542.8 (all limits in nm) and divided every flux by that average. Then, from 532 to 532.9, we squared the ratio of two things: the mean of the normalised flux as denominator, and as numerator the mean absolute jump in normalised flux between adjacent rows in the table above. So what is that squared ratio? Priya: 0.0035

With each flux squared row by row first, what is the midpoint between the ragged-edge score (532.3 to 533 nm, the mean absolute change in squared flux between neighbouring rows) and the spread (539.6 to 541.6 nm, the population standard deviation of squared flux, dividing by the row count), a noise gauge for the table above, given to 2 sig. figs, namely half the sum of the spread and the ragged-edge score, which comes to 6.0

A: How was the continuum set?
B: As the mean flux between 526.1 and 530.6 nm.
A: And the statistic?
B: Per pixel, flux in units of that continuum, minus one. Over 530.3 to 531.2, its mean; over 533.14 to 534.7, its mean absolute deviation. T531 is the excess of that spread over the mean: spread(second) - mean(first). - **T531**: -0.10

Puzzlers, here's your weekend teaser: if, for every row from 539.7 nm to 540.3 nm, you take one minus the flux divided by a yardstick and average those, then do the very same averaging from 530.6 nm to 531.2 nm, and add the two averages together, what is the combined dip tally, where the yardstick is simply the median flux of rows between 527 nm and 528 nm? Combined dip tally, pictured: -0.19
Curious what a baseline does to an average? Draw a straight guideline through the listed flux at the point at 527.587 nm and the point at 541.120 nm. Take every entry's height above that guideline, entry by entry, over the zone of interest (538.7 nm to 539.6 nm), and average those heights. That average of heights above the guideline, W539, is 0.26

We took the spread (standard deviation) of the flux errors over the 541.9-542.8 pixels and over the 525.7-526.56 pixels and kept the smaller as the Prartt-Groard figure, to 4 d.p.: 0.0000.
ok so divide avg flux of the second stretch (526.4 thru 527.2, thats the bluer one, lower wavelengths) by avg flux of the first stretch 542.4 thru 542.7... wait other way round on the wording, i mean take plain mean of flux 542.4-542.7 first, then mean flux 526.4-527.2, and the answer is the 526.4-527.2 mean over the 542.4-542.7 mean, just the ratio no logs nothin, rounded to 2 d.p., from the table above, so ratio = 0.82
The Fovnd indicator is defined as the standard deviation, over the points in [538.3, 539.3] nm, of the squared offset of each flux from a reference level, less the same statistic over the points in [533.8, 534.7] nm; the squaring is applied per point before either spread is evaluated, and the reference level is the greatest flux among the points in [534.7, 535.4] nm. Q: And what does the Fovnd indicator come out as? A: 0.0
